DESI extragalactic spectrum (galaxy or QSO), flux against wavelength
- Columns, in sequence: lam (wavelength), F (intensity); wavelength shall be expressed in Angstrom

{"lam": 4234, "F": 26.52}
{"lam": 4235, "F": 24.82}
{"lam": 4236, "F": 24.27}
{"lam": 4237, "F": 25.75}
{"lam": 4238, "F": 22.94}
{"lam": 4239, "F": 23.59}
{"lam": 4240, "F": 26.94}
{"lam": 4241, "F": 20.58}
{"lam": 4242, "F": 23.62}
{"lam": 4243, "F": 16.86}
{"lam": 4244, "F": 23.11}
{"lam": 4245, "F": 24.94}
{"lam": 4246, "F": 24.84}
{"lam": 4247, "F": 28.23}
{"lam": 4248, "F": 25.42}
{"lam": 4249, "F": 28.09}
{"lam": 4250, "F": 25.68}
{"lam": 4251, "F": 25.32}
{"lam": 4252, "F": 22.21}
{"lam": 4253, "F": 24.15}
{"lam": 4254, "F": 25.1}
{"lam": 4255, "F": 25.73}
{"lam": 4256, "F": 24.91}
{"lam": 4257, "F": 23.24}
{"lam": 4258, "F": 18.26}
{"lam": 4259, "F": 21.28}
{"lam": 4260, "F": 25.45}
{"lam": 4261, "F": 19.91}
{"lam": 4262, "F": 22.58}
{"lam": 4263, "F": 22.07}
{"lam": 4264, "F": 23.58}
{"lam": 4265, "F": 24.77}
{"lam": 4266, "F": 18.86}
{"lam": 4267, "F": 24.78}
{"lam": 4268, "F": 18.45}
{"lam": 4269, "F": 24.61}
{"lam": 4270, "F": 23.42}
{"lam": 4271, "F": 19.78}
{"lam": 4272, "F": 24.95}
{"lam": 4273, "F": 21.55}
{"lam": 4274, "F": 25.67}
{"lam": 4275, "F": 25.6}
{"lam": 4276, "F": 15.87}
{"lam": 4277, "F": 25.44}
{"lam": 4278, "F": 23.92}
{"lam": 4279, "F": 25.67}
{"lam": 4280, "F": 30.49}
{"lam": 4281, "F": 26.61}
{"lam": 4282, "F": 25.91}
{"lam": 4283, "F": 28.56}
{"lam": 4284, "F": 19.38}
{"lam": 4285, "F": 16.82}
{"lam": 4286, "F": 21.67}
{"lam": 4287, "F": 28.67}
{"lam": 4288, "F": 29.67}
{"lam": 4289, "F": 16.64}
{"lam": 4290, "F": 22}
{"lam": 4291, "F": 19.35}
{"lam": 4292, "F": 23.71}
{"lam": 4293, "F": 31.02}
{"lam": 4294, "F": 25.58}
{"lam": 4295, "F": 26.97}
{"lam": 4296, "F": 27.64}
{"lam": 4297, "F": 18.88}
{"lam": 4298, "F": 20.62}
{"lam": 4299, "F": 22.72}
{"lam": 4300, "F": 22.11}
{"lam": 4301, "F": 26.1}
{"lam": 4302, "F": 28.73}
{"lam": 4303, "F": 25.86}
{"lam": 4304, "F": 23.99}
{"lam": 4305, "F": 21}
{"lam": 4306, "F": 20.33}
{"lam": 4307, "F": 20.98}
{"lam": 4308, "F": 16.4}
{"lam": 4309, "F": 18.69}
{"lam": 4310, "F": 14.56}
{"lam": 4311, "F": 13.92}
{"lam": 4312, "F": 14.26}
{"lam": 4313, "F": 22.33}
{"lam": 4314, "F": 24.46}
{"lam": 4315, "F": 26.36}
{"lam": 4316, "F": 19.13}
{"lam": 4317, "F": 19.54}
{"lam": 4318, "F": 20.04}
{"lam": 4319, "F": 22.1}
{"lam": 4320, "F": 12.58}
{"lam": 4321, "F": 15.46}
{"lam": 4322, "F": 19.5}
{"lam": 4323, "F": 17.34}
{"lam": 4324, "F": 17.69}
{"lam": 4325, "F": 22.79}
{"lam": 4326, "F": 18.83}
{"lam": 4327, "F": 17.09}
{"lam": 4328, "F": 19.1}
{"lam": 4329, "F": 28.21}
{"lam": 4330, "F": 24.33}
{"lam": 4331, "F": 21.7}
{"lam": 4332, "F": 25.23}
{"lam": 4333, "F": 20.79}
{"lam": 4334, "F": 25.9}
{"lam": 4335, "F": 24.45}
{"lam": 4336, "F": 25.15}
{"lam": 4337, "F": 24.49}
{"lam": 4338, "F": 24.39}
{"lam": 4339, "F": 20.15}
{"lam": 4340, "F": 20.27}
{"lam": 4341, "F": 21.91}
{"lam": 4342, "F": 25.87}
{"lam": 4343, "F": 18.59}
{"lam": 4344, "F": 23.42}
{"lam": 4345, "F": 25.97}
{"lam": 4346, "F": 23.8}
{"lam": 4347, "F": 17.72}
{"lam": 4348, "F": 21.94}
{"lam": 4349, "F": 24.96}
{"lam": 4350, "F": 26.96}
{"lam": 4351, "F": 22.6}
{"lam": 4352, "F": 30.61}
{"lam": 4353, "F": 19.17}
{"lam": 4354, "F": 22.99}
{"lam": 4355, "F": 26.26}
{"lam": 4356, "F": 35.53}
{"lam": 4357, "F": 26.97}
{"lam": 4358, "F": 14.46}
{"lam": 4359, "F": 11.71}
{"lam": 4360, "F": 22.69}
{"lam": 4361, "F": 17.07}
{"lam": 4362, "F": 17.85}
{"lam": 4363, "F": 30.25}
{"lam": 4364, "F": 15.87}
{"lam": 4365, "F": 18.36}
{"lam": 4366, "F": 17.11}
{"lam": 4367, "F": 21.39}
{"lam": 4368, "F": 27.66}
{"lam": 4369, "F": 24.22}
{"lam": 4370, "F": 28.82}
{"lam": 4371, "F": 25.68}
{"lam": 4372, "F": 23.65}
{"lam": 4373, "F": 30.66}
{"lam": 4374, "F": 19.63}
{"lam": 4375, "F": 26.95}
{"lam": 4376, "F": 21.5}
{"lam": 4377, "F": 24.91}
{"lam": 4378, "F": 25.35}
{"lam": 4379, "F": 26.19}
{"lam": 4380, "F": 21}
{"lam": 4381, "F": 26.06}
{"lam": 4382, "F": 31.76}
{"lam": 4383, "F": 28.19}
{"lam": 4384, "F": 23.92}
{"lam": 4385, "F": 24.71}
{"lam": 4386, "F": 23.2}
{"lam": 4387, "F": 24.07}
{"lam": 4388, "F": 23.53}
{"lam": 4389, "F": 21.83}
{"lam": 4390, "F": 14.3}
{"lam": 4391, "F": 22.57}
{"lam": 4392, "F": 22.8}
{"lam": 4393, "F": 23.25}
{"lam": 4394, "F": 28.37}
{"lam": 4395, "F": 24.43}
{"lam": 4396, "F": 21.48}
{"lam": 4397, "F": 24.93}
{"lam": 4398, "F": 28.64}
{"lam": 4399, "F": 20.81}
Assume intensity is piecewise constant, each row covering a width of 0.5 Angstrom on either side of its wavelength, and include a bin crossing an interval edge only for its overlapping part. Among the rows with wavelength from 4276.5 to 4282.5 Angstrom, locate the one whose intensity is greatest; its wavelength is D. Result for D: 4280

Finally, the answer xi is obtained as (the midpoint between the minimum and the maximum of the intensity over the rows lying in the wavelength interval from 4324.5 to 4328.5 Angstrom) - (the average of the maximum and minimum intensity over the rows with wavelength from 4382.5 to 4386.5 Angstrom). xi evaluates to -6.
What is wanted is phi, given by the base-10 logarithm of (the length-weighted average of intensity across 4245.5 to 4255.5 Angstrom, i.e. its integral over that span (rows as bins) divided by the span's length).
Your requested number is 1.41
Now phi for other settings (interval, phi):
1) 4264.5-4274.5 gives 1.36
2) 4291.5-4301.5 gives 1.39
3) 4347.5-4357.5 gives 1.41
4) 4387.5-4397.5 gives 1.36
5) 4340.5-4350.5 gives 1.36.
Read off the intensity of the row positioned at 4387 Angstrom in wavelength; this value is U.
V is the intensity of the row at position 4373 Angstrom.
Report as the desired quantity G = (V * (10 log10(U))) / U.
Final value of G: 17.6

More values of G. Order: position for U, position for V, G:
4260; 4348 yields 12.1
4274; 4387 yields 13.2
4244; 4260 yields 15.0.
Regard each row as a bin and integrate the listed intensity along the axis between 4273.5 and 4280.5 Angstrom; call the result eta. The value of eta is 173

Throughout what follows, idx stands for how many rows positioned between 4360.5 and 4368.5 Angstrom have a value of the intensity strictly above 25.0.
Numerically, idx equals 2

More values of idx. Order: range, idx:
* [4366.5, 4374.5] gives 4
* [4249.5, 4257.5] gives 4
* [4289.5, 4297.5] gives 4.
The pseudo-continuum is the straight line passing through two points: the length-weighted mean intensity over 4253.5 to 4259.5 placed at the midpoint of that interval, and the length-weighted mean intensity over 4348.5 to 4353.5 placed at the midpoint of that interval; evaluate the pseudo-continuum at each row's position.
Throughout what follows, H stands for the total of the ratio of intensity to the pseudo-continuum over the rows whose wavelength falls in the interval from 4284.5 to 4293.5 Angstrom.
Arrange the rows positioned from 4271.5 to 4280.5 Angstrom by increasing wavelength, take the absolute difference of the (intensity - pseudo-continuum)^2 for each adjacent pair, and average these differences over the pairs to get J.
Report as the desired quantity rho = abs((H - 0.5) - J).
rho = 11.8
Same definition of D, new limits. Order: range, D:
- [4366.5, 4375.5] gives 4373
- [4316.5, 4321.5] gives 4319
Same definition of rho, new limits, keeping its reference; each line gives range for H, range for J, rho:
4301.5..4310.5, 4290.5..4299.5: 13.3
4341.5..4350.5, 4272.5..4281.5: 17.0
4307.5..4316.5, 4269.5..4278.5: 10.5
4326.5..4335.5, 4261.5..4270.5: 2.5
